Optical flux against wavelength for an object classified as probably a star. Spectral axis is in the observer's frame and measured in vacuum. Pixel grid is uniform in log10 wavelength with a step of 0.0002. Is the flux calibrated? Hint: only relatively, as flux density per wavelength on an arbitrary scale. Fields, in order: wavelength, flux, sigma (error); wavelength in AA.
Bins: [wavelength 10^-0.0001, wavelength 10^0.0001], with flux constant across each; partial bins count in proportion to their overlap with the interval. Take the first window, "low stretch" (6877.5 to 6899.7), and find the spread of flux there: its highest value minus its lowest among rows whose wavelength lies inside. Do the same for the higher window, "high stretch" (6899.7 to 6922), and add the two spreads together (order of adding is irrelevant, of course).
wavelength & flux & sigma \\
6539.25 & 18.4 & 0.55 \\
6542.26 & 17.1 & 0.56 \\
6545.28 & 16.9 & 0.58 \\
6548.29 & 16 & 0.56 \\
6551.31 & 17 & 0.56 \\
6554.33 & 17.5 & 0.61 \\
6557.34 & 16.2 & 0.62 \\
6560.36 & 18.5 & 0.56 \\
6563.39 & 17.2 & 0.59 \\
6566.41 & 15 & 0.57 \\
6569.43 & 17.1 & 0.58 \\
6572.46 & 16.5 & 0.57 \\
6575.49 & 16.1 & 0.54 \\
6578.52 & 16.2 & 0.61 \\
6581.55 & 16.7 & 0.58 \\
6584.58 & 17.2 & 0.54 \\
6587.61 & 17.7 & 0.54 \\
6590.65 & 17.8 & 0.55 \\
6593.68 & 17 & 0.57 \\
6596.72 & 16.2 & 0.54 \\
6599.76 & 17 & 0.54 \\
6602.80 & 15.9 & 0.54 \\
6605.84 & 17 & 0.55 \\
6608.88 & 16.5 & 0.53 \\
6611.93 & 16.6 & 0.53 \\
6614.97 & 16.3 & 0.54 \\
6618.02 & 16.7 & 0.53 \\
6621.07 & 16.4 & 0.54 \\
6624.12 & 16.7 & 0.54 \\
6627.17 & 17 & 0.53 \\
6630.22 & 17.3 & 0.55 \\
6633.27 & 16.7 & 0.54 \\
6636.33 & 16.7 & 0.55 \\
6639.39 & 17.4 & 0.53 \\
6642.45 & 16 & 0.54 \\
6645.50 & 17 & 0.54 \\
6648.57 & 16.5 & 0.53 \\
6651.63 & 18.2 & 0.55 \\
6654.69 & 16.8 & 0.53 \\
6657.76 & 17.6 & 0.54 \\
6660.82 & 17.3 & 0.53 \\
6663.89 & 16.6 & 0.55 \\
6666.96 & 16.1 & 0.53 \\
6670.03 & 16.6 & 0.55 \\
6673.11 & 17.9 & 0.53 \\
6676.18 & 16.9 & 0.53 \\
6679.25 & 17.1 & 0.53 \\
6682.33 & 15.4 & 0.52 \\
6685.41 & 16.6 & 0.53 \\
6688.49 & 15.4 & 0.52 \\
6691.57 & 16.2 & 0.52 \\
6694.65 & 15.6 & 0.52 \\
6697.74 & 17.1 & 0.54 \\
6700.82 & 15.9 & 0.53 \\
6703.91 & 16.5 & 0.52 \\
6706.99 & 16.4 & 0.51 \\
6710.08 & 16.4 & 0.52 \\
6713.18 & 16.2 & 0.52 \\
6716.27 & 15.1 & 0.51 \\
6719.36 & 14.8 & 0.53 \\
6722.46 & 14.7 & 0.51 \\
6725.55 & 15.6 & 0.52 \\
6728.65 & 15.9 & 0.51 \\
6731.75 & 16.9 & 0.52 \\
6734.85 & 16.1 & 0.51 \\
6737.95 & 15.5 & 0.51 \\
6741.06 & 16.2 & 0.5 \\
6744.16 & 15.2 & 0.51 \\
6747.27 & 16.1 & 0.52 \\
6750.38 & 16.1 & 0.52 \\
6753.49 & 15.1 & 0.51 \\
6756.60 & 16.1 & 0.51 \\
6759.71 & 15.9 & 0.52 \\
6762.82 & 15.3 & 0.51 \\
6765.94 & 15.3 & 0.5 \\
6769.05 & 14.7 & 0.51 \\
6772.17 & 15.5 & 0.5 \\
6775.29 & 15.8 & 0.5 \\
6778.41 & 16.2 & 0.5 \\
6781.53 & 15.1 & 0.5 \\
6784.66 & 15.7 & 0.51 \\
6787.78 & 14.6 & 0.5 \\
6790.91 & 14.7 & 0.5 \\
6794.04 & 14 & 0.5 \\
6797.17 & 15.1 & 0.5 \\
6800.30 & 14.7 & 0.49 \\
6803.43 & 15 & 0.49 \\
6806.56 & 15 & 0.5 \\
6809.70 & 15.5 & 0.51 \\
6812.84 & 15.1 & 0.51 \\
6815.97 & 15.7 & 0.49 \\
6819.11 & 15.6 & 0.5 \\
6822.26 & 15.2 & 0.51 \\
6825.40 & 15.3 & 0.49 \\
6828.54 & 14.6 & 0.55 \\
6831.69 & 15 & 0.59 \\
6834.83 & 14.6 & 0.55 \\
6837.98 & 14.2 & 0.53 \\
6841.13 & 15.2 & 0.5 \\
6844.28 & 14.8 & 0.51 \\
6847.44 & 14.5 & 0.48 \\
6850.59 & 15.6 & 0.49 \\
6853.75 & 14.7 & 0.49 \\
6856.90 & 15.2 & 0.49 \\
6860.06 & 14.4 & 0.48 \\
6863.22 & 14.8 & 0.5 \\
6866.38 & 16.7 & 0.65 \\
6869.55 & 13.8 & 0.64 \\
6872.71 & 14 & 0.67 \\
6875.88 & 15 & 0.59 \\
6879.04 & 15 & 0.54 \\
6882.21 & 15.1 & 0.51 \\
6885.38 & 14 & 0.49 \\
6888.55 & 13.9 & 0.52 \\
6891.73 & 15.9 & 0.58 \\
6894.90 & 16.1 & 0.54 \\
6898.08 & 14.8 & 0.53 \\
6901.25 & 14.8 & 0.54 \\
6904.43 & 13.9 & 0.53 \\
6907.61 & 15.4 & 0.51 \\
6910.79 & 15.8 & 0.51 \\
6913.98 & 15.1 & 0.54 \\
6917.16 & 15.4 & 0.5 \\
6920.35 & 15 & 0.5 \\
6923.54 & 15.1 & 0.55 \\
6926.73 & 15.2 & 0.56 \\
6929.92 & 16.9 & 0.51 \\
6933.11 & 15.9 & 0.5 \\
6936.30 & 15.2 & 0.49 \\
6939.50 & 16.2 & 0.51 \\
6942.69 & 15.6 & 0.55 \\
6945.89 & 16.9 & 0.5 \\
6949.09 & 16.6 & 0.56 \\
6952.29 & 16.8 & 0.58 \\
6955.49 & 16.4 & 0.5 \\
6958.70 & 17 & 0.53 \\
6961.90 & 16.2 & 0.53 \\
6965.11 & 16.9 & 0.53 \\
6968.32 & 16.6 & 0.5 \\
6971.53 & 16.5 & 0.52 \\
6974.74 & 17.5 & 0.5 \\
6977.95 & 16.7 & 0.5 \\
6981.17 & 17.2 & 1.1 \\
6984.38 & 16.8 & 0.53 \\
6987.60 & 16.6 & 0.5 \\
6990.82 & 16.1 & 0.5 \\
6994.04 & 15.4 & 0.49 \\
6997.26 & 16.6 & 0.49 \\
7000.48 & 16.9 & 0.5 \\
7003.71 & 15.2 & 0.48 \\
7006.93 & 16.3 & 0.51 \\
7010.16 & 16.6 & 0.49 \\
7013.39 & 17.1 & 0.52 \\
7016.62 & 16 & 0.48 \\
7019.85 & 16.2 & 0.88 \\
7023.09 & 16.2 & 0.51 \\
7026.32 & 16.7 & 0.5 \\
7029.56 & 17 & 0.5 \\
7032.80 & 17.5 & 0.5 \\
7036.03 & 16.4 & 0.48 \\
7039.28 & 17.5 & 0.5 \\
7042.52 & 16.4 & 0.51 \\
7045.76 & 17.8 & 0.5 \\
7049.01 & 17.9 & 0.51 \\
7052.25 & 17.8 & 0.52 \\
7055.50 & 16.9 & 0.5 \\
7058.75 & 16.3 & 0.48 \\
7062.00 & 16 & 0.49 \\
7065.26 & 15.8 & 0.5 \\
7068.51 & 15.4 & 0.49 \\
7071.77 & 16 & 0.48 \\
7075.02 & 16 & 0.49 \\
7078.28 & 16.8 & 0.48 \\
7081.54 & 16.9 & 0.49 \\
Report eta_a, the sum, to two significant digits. 4.1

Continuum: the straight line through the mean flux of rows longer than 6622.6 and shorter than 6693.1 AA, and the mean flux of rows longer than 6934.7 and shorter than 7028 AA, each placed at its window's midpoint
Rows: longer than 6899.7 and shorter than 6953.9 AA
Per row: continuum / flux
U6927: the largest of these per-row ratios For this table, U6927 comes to 1.19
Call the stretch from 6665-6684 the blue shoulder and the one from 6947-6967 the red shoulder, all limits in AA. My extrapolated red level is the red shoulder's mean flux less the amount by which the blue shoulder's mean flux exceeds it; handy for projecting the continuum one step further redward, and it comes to 16.6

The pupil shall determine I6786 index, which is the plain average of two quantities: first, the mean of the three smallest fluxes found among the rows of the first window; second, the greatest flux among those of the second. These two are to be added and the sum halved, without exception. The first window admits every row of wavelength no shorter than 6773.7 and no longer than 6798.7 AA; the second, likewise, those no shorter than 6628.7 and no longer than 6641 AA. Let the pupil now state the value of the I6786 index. 15.9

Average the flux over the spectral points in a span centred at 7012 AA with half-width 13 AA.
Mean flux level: 16.3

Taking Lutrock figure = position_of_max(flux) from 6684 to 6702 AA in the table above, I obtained 6697.74 AA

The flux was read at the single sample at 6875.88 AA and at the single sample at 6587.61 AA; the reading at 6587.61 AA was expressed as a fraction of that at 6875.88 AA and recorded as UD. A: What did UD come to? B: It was 1.18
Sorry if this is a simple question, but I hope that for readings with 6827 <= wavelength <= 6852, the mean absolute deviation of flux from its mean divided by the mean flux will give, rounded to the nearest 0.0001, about 0.0230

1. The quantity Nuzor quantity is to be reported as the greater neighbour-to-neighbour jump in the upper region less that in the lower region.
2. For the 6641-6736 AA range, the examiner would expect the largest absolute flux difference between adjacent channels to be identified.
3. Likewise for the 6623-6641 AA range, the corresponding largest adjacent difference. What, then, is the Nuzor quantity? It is 1.0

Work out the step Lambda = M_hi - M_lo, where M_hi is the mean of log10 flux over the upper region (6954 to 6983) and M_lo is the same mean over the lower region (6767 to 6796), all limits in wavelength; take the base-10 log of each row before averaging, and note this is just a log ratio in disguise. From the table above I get 0.04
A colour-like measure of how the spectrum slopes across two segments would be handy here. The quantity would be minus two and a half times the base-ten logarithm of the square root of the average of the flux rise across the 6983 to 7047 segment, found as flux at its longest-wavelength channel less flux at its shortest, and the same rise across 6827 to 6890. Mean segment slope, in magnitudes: 1.0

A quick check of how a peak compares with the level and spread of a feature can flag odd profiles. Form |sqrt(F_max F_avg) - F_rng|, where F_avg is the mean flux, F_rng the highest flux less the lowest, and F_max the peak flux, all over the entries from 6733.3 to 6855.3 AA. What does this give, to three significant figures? 13.5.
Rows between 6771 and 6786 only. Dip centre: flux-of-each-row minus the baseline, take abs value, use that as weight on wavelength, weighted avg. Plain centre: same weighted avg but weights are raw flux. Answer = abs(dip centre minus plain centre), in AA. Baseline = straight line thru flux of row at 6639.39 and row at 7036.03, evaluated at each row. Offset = 0.1 AA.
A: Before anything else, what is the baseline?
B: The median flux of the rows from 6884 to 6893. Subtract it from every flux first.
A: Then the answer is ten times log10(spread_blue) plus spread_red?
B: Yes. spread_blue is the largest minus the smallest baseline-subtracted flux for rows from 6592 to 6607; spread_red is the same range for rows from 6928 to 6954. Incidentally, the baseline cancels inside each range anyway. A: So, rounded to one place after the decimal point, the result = 2.1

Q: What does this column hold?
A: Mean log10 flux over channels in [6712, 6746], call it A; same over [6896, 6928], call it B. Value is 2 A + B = 3.57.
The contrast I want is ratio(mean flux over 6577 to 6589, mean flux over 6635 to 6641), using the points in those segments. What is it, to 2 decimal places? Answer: 0.99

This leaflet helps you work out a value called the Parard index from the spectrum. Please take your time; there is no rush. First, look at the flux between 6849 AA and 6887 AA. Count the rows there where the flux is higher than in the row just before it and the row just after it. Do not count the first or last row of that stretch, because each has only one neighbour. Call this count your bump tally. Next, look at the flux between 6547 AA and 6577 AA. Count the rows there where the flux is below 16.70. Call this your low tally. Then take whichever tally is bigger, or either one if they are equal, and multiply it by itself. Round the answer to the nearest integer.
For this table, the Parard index 25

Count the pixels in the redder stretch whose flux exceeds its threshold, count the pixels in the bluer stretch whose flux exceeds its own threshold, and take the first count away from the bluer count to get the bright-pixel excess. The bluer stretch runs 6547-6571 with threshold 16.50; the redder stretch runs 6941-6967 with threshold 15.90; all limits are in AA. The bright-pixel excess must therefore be -2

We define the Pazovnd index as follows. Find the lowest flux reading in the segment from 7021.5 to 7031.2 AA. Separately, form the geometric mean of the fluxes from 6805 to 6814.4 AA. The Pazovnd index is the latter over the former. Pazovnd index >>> 0.94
